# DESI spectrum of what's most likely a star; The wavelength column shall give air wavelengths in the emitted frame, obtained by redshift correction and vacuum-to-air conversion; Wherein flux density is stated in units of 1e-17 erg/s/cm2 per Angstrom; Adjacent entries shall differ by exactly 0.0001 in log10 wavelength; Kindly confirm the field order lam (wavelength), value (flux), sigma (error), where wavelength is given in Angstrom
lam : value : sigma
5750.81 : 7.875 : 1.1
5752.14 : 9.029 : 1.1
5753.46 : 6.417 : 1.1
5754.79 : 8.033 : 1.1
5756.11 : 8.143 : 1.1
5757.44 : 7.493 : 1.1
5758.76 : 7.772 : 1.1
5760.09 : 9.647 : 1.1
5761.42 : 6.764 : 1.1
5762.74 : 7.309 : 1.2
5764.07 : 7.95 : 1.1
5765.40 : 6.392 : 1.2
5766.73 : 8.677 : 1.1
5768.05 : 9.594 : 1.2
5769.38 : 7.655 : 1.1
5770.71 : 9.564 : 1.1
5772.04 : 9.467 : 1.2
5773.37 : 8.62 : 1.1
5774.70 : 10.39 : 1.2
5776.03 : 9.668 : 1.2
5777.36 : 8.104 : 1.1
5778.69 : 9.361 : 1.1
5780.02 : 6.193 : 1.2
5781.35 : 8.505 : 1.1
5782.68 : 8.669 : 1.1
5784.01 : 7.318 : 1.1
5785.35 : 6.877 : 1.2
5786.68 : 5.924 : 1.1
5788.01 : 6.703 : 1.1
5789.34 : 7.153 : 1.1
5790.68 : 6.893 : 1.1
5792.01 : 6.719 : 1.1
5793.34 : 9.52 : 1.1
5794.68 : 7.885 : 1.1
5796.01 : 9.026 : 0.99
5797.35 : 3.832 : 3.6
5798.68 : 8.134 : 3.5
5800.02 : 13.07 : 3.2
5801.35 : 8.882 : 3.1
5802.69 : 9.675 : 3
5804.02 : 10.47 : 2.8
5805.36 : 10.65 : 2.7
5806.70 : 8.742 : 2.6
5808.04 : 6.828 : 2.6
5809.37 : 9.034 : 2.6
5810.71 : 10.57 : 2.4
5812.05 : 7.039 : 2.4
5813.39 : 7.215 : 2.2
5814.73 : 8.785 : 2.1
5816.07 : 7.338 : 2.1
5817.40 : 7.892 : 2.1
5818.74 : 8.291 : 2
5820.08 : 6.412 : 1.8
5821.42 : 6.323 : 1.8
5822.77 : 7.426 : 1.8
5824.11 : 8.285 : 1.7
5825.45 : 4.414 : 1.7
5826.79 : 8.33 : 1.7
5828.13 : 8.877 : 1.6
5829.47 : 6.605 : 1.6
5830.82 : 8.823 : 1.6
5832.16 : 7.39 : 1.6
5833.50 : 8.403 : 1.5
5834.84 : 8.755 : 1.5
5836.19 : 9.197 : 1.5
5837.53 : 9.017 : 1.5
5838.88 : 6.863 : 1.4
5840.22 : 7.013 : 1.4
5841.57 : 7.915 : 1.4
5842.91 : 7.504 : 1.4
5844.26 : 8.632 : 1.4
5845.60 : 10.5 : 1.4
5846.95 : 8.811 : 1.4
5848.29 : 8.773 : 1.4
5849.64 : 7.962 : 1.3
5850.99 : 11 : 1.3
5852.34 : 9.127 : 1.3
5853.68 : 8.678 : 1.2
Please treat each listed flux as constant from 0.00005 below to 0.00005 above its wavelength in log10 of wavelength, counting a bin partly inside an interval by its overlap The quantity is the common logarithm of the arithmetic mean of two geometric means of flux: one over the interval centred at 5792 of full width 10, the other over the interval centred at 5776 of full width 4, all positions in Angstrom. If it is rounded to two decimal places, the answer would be 0.93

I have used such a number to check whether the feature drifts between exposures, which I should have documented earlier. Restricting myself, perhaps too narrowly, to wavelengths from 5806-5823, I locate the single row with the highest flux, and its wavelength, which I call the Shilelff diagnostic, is 5810.71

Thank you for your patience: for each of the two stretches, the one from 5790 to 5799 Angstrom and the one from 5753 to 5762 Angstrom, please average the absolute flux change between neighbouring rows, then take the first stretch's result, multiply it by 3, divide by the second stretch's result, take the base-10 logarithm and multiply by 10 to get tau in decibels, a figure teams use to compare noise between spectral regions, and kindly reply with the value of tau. 8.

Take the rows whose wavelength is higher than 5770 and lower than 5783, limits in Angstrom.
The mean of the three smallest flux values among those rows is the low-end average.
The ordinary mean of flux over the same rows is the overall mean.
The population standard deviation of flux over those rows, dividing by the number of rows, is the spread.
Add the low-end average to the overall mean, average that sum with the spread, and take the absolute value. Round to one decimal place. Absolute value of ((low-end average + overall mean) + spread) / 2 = 8.8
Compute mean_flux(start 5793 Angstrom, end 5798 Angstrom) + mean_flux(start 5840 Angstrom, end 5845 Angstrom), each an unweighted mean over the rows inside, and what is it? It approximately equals 15.3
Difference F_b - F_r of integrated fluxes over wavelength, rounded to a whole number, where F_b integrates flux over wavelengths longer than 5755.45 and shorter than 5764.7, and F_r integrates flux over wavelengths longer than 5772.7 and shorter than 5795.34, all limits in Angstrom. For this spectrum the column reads -106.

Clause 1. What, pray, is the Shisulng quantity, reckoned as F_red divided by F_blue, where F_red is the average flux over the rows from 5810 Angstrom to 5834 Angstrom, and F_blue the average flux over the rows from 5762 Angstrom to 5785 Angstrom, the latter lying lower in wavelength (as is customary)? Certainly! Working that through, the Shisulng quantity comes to 0.91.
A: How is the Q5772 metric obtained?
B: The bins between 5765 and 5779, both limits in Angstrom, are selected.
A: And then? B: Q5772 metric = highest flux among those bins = 10.39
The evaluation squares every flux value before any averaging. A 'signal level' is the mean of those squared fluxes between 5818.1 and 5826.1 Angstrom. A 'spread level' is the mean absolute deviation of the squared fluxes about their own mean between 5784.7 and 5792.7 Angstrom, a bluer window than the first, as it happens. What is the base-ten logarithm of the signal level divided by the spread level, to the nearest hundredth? 1.15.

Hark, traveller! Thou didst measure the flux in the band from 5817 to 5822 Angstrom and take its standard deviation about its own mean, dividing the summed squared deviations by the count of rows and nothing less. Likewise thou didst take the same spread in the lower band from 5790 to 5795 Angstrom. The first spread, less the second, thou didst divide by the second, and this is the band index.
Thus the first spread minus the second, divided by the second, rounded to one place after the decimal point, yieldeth -0.2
